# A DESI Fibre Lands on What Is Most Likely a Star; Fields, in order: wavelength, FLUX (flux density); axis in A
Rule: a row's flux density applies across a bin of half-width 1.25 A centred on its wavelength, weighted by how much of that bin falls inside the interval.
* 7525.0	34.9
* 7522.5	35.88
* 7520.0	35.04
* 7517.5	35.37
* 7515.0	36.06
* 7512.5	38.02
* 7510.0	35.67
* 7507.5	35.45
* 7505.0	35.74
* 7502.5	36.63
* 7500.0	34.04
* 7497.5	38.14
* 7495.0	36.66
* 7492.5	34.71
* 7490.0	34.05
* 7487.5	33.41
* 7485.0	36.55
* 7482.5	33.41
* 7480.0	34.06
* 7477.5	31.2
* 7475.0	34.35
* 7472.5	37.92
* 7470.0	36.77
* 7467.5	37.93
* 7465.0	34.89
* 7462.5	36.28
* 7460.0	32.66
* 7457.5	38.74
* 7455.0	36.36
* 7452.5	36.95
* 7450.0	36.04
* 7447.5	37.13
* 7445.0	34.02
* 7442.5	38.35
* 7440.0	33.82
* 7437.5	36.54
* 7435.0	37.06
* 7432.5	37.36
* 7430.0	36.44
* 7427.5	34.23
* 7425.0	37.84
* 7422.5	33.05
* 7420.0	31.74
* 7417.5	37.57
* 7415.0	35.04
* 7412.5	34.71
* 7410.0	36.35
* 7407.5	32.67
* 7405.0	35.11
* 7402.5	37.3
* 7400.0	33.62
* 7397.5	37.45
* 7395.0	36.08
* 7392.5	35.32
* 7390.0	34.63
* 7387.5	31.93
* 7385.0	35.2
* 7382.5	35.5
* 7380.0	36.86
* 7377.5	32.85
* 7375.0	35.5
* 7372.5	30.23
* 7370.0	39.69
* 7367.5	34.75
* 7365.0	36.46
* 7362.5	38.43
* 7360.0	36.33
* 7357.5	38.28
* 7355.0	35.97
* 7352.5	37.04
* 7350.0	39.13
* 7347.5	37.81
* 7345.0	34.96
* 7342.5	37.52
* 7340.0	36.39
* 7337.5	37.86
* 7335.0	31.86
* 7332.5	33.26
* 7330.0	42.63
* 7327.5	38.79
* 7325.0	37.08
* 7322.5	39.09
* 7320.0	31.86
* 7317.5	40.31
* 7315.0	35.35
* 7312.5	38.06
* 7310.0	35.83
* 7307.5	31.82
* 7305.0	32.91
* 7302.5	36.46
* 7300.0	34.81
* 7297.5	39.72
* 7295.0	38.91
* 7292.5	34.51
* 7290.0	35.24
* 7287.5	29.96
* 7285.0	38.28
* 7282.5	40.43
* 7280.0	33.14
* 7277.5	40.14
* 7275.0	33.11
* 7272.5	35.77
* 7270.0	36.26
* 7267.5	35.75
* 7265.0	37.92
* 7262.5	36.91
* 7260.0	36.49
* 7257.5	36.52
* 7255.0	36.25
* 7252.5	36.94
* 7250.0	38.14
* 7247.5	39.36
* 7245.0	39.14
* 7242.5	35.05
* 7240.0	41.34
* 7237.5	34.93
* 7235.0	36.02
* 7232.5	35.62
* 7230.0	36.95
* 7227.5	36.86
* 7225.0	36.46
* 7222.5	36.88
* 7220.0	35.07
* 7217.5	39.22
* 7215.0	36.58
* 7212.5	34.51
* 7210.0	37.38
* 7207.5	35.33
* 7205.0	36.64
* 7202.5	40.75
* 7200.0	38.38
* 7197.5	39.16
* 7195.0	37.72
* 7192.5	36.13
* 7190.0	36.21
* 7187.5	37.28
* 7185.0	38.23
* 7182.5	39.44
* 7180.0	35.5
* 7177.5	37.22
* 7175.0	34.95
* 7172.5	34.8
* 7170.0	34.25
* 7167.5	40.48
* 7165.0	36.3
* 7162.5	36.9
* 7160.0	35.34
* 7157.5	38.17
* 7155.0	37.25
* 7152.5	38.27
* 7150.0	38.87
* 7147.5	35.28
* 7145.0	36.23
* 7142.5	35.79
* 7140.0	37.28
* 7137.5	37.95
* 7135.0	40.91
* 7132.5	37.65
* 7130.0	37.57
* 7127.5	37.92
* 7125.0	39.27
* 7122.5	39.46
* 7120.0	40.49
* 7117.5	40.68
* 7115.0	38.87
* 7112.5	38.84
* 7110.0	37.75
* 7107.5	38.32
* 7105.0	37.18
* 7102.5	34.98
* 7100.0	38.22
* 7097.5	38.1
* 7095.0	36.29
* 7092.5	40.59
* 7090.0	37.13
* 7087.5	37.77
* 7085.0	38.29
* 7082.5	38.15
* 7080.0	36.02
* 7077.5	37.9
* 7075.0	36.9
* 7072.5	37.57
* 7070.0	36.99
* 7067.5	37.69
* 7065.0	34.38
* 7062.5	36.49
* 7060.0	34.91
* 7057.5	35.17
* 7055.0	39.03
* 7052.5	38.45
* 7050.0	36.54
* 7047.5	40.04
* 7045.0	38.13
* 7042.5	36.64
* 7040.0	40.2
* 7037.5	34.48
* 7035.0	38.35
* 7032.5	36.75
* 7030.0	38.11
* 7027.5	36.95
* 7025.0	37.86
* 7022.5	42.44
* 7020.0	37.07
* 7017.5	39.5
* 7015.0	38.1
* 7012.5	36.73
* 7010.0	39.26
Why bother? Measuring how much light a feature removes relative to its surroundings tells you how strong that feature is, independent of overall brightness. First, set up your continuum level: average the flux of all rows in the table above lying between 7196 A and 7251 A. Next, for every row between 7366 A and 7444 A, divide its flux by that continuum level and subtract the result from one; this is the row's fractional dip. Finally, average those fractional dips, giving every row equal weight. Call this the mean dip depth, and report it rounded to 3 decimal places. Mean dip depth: 0.052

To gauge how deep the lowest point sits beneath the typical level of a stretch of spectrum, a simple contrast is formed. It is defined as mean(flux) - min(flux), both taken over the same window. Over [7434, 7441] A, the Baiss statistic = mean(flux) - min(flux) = 2.0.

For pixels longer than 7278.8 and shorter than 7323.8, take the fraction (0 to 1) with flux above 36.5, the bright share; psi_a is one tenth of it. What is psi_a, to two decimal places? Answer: 0.04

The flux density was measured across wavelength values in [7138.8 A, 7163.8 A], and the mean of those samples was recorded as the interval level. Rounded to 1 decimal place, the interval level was 36.9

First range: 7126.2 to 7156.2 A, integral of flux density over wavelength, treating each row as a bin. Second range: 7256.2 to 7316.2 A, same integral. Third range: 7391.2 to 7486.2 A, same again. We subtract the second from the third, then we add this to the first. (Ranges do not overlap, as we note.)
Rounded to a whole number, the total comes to 2349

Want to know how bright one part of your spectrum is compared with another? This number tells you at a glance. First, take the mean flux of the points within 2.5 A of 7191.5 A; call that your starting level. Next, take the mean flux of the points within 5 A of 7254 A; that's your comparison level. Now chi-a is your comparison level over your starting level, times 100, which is 102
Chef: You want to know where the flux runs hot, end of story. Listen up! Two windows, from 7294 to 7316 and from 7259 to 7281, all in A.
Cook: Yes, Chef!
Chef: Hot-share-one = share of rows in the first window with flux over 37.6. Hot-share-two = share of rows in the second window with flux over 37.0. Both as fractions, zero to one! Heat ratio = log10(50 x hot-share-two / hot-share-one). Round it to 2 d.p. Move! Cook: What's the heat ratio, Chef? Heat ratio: 1.52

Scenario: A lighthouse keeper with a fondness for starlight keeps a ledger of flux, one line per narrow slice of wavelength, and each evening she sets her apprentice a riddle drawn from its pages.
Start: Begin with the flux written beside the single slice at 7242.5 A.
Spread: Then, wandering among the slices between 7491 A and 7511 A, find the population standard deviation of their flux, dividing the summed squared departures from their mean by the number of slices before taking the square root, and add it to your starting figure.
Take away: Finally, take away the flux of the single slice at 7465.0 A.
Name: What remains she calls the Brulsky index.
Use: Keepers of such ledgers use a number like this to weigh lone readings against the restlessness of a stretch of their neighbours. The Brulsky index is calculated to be 1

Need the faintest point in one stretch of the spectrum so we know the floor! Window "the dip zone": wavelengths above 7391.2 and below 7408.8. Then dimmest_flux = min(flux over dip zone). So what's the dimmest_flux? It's 32.67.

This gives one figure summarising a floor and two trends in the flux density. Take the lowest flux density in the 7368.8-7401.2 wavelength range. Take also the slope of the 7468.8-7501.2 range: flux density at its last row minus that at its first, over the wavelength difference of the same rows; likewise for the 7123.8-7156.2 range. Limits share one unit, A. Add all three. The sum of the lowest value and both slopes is 30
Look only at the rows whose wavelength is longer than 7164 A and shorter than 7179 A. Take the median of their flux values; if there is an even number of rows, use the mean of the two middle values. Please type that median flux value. 35.6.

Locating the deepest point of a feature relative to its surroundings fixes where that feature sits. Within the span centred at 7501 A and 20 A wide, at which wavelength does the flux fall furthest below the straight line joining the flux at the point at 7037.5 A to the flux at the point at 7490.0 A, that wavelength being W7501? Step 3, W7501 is 7500.0 A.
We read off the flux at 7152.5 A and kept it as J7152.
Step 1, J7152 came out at 38.27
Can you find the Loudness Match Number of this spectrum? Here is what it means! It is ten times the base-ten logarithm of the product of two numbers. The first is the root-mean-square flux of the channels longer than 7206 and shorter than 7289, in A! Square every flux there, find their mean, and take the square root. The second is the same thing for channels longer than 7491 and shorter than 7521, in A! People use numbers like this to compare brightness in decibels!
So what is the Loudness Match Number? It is 31.21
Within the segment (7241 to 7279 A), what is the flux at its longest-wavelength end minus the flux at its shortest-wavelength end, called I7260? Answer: 5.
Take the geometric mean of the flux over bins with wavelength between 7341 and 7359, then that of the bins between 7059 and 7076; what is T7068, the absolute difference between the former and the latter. 0.8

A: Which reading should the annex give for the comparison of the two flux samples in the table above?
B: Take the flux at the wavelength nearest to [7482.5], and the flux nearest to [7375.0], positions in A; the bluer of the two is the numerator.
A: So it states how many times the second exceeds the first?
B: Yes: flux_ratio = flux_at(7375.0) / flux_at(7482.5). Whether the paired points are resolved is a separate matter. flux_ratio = 1.06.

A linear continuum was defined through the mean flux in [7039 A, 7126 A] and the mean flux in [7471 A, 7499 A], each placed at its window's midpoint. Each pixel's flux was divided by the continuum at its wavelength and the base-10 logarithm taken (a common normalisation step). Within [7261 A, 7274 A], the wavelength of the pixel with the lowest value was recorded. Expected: 7267.5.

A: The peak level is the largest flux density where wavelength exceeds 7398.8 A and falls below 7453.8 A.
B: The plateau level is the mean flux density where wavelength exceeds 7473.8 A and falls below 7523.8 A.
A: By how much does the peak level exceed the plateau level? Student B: 3.1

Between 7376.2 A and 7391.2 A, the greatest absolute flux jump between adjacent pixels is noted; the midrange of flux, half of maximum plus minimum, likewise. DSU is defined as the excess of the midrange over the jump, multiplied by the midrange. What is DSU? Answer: 1045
